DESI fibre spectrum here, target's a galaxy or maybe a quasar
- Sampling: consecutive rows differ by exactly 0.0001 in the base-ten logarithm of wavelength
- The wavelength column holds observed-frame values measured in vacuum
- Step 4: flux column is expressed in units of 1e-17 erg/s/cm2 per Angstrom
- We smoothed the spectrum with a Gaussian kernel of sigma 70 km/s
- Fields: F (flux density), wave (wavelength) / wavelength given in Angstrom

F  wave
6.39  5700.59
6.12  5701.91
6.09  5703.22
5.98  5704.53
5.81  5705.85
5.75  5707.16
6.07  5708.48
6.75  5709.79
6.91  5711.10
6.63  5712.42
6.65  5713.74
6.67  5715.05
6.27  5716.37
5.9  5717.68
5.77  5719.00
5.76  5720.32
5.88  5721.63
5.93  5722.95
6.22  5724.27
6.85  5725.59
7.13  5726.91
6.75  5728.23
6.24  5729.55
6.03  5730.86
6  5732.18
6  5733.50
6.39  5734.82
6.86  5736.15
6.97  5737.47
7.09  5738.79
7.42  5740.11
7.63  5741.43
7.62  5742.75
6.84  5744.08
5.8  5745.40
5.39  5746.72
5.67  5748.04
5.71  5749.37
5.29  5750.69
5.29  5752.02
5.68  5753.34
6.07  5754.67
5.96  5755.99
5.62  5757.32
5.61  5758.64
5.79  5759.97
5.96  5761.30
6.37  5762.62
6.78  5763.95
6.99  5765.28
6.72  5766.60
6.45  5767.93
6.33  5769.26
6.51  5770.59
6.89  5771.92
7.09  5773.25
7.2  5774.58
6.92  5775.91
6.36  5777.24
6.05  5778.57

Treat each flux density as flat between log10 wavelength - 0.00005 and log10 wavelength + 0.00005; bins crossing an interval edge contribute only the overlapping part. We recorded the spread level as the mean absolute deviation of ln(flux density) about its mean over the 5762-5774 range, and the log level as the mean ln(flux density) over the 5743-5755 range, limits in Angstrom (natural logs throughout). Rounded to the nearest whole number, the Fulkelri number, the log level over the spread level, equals 49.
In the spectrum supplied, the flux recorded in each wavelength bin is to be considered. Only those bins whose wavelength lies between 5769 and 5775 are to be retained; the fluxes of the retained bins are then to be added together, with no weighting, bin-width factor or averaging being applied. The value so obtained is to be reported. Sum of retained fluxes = 34.0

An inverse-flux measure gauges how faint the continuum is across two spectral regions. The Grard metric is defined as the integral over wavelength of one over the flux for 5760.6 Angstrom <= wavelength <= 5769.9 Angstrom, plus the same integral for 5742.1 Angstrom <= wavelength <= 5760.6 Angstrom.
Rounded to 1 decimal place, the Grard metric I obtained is 4.6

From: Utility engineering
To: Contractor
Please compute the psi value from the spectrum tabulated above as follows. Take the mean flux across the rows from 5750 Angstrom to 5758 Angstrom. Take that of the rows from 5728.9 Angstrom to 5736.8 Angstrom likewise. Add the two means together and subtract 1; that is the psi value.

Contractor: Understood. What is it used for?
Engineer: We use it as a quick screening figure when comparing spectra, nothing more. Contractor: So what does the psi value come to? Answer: 10.9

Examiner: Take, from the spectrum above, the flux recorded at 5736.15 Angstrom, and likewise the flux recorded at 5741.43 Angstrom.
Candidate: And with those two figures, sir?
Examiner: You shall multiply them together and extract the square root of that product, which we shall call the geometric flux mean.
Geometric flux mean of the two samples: 7.23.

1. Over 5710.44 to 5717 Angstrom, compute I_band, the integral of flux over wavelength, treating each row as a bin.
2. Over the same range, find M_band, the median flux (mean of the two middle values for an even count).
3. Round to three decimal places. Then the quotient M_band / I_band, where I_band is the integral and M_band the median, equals 0.153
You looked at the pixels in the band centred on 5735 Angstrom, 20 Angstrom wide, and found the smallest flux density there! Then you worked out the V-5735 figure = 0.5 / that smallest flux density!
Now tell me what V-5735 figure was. 0.083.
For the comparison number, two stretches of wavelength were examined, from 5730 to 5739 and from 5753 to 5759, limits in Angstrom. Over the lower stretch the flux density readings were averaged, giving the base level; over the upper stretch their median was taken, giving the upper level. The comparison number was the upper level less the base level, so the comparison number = -0.8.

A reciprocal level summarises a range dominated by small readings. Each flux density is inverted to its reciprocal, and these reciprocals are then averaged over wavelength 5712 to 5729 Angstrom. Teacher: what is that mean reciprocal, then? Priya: 0.159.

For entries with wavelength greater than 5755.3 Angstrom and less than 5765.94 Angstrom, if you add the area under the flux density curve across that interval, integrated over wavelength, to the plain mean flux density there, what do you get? 71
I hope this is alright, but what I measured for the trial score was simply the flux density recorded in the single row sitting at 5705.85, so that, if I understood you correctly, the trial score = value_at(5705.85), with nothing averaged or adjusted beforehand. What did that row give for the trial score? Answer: 5.81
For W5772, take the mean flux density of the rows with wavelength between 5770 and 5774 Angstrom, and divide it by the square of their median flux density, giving 0.144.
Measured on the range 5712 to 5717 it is 0.149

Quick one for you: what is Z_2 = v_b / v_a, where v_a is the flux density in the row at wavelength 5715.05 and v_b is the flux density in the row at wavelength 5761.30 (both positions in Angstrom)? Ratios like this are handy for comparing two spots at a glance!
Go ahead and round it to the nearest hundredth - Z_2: 0.89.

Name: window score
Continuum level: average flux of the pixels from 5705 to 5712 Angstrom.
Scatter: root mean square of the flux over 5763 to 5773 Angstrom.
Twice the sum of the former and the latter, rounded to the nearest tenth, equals 25.9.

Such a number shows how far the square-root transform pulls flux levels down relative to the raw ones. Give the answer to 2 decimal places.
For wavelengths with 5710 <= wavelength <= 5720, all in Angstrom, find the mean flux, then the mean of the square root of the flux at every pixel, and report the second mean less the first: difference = -3.87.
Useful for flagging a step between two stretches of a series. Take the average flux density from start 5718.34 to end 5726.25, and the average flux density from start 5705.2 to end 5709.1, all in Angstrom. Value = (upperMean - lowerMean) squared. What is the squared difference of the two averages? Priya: 0.04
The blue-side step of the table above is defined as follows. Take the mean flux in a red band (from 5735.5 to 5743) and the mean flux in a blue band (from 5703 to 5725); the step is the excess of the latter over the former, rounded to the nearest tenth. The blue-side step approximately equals -1.1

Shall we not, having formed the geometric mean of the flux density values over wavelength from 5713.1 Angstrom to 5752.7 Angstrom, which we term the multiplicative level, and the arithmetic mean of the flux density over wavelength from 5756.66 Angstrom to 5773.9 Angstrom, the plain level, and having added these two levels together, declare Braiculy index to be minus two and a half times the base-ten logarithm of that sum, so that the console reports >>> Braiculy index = -2.76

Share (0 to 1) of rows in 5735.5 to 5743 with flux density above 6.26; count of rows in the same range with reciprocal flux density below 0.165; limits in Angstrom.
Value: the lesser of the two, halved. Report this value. 0.5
